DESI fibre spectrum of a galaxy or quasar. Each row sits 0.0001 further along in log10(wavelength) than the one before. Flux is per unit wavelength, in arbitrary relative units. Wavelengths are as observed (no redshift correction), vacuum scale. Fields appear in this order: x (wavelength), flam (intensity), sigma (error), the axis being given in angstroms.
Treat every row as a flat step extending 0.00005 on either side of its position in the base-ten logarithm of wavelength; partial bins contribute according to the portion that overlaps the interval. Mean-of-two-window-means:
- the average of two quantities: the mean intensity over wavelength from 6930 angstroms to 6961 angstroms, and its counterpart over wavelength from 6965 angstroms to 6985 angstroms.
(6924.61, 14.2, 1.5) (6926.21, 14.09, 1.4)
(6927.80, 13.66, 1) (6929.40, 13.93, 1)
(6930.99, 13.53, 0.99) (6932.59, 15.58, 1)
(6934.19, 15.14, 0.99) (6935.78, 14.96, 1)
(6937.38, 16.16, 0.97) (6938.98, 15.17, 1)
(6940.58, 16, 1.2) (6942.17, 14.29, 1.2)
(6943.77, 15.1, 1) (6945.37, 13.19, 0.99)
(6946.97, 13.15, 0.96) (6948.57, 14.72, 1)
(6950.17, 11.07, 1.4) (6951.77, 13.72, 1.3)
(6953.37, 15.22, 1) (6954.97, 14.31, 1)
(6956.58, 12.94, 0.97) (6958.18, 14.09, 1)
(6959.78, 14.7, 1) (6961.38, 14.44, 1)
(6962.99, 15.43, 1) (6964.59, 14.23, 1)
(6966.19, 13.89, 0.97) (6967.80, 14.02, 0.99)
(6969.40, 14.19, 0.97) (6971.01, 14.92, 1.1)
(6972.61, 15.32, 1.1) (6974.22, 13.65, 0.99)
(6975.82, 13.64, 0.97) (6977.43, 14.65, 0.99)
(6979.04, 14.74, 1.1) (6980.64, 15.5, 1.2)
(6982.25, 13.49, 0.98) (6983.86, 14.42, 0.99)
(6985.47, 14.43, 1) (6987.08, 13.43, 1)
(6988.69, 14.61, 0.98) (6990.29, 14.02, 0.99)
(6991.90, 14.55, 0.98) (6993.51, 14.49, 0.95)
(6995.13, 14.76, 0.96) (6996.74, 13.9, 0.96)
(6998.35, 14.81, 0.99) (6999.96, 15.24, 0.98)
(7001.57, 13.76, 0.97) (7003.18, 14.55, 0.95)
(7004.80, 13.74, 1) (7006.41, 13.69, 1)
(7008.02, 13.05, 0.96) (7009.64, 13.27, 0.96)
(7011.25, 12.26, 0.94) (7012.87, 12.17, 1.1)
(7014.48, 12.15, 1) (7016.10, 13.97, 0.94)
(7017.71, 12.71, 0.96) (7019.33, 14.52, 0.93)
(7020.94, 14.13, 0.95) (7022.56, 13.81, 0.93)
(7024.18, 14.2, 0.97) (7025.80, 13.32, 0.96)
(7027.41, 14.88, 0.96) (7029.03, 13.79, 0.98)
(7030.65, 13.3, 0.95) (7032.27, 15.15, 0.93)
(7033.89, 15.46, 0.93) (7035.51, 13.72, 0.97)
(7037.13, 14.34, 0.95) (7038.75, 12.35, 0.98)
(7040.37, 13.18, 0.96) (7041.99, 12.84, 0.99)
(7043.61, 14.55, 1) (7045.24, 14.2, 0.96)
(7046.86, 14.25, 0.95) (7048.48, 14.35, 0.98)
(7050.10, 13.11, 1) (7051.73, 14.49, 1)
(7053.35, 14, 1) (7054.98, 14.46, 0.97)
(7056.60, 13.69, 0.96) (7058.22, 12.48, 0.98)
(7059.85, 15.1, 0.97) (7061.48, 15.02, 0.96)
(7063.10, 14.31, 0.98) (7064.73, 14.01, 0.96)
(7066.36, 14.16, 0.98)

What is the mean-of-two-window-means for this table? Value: 14.4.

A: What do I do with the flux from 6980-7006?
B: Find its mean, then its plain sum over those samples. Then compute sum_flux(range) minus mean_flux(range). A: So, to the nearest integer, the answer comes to 215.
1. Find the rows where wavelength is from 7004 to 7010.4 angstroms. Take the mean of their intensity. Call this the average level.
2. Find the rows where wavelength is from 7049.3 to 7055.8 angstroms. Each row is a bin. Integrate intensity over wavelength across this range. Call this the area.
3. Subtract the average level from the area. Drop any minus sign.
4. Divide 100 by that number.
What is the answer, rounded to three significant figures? 1.29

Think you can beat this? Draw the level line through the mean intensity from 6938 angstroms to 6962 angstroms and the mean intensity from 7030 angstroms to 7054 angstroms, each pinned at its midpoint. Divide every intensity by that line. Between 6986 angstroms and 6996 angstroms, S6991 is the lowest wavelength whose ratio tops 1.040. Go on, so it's 6995.13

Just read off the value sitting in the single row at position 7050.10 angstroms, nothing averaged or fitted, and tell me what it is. 13.11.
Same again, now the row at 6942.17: 14.29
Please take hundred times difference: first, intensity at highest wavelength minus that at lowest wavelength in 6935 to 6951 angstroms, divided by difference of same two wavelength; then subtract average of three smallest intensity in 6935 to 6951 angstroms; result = -1274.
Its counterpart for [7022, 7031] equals -1353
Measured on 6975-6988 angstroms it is -1354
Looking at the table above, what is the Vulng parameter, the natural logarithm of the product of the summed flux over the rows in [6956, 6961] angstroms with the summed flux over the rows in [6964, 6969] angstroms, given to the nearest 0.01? 7.47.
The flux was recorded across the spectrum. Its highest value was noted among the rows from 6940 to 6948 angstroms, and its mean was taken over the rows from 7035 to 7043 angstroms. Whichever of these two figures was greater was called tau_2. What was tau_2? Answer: 16.0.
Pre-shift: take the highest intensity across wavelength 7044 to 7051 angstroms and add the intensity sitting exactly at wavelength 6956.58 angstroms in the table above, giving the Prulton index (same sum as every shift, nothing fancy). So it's 27.3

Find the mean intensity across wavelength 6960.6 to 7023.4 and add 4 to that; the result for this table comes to 18.1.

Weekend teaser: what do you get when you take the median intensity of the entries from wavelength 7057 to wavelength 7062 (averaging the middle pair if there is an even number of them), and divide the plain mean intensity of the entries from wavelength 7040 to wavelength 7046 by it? 0.91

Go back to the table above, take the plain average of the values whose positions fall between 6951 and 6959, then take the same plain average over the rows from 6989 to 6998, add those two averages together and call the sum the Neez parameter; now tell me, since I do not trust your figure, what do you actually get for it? 28.4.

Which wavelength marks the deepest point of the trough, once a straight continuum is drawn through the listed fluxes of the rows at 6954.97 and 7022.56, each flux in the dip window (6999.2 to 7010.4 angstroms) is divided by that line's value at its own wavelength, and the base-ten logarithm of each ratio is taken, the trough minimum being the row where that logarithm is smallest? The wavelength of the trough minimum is 7008.02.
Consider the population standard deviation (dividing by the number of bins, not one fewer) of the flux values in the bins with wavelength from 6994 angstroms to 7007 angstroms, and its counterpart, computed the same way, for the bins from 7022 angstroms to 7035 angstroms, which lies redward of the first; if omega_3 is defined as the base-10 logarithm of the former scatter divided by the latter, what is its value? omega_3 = -0.139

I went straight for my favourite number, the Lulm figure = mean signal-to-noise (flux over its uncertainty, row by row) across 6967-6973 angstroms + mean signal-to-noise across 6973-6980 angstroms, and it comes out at 28.1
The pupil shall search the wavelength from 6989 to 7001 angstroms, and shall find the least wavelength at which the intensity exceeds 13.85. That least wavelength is 6990.29 angstroms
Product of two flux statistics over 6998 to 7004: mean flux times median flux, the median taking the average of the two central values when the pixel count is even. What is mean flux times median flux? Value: 214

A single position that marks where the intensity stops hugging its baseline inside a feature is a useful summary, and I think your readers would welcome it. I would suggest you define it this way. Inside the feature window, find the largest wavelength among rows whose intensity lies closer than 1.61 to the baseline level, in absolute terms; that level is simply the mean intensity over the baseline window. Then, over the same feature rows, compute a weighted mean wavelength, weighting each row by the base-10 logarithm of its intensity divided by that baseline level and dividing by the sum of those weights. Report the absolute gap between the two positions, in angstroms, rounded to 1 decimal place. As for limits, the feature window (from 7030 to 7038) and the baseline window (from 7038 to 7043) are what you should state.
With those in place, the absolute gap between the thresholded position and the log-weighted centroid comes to 3.1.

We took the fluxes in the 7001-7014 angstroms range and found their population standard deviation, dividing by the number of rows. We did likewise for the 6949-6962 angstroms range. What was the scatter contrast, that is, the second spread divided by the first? 1.61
